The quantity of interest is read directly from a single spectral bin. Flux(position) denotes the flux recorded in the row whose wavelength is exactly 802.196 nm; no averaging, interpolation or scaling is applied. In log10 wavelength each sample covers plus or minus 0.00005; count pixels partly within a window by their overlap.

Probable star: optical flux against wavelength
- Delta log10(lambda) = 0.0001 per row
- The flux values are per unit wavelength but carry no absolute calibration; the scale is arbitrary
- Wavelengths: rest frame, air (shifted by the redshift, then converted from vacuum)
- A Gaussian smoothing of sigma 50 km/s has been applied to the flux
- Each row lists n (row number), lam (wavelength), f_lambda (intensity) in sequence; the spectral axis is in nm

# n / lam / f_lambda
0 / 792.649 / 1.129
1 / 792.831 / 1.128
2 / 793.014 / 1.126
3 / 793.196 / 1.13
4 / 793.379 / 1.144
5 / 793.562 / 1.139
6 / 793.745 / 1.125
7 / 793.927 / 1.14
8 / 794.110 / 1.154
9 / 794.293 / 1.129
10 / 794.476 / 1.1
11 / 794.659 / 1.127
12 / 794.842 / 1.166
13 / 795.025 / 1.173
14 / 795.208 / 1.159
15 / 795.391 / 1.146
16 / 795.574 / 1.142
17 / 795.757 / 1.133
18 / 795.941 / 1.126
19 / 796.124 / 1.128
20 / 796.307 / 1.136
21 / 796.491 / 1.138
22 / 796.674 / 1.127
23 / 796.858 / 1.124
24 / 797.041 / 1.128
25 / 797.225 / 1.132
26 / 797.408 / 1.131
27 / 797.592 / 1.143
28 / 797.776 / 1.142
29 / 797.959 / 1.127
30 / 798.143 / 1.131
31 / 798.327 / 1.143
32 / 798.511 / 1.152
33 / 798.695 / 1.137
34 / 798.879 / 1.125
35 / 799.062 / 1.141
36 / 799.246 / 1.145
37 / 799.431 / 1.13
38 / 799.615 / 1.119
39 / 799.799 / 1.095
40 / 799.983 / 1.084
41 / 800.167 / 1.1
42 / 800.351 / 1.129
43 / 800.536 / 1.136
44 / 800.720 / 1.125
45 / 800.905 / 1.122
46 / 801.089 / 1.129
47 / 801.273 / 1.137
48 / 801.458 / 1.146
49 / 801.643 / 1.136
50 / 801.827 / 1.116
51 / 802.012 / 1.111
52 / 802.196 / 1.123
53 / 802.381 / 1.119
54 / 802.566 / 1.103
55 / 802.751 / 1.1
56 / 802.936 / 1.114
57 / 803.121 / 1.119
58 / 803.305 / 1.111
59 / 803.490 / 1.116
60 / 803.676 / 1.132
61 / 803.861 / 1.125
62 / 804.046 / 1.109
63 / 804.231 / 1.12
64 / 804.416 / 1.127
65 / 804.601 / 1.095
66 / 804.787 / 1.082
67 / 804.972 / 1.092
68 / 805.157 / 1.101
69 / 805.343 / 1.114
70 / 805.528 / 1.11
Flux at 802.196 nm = 1.123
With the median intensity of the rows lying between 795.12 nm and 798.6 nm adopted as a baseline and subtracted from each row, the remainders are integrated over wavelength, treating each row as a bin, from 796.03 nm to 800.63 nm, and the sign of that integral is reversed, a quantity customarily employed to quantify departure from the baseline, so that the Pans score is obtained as 0.019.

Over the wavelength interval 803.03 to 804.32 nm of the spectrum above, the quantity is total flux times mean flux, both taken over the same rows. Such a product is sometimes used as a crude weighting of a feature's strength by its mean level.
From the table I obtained 8.8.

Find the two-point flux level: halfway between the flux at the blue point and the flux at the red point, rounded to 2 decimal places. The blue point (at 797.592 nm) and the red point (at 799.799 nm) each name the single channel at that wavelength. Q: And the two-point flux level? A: 1.12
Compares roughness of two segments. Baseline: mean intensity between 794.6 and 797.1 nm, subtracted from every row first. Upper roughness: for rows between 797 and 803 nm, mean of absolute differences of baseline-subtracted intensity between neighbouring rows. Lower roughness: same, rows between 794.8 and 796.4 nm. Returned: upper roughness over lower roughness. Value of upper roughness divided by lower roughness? 1.3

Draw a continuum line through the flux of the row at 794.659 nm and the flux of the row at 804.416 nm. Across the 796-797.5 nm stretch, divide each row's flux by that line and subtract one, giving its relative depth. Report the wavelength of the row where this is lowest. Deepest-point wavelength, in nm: 796.858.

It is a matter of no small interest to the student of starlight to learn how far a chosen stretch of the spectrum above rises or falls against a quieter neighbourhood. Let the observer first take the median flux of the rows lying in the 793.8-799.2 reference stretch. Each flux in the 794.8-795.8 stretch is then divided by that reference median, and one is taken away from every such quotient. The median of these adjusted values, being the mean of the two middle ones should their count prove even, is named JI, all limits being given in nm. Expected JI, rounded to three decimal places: 0.015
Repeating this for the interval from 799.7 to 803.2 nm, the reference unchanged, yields -0.015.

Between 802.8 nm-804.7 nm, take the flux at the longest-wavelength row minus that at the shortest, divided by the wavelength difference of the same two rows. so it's -0.011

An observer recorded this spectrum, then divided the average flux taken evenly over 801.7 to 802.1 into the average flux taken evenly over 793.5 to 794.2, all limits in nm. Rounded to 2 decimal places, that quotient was 1.02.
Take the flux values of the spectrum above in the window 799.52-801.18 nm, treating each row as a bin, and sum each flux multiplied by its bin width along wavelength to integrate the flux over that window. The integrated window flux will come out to 1.9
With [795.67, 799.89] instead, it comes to 4.8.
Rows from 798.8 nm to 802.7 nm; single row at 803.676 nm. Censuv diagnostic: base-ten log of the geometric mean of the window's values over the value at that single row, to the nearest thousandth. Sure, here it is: -0.004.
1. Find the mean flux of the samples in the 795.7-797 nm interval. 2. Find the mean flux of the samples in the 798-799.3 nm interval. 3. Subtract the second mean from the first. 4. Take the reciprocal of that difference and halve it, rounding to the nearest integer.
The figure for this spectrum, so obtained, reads -56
